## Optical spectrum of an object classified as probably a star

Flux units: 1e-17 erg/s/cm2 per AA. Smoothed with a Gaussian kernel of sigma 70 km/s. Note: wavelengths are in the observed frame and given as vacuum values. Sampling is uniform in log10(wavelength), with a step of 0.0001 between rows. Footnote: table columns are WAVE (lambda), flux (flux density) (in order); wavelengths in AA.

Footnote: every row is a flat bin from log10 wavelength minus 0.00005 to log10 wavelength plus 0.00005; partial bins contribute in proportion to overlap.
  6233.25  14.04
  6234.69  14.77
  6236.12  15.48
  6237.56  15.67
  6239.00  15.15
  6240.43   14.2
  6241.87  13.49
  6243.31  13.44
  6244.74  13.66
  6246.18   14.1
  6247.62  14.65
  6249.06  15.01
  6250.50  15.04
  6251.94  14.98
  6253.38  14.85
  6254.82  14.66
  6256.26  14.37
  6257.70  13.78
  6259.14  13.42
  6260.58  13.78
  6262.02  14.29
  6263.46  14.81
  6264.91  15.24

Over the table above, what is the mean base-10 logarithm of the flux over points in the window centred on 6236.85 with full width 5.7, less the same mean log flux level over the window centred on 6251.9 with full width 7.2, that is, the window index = 0.010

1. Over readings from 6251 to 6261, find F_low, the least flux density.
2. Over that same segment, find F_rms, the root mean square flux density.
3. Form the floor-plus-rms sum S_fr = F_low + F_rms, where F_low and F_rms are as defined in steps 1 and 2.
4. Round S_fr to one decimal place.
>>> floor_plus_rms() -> 27.7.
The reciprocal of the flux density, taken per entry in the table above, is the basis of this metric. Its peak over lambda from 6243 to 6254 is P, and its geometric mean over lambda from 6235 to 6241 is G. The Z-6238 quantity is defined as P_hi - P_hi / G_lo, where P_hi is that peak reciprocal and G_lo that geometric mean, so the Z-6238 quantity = -1.05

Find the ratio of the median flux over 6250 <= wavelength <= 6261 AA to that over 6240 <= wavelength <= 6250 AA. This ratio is 1.03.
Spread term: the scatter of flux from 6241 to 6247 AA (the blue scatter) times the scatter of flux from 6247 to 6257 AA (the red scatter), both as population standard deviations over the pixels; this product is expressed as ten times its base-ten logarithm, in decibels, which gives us -12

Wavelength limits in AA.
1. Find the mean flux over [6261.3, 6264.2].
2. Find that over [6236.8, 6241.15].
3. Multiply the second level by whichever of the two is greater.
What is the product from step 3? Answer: 225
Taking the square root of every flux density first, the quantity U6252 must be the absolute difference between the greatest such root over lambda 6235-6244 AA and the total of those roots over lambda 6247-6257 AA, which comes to 23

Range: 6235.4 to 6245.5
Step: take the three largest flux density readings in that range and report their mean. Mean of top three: 15.43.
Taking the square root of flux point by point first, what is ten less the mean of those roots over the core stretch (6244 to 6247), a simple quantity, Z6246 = 6.27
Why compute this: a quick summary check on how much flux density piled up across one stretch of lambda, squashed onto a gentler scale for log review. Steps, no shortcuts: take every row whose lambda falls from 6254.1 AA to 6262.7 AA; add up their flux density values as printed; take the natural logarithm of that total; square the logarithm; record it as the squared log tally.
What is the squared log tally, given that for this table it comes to 19.7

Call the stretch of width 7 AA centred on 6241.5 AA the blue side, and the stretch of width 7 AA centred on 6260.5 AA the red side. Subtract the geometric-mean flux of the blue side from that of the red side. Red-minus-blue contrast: 0.03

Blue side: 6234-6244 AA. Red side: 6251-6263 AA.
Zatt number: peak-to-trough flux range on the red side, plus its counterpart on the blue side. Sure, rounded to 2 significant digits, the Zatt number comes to 3.8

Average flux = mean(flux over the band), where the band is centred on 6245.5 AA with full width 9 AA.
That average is 14.1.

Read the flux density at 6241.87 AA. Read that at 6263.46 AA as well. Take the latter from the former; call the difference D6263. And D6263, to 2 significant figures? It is -1.3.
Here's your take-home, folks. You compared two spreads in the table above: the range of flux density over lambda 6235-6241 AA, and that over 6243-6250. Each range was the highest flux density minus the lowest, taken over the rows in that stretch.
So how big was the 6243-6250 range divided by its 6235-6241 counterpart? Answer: 1.07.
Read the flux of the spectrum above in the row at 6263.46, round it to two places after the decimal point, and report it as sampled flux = 14.81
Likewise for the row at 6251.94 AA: 14.98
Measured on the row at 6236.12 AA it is 15.48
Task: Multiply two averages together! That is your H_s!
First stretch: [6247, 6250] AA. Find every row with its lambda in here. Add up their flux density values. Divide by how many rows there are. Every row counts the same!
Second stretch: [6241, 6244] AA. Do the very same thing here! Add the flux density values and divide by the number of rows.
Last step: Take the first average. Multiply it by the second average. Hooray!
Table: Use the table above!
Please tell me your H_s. 200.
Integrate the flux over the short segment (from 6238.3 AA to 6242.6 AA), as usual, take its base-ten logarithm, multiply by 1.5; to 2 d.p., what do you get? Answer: 2.68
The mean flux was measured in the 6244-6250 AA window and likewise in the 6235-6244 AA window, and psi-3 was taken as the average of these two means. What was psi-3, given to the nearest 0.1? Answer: 14.5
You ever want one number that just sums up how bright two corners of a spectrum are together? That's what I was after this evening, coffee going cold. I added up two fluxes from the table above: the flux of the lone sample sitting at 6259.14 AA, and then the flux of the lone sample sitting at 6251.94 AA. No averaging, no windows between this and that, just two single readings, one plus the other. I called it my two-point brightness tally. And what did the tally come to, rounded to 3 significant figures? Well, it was 28.4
